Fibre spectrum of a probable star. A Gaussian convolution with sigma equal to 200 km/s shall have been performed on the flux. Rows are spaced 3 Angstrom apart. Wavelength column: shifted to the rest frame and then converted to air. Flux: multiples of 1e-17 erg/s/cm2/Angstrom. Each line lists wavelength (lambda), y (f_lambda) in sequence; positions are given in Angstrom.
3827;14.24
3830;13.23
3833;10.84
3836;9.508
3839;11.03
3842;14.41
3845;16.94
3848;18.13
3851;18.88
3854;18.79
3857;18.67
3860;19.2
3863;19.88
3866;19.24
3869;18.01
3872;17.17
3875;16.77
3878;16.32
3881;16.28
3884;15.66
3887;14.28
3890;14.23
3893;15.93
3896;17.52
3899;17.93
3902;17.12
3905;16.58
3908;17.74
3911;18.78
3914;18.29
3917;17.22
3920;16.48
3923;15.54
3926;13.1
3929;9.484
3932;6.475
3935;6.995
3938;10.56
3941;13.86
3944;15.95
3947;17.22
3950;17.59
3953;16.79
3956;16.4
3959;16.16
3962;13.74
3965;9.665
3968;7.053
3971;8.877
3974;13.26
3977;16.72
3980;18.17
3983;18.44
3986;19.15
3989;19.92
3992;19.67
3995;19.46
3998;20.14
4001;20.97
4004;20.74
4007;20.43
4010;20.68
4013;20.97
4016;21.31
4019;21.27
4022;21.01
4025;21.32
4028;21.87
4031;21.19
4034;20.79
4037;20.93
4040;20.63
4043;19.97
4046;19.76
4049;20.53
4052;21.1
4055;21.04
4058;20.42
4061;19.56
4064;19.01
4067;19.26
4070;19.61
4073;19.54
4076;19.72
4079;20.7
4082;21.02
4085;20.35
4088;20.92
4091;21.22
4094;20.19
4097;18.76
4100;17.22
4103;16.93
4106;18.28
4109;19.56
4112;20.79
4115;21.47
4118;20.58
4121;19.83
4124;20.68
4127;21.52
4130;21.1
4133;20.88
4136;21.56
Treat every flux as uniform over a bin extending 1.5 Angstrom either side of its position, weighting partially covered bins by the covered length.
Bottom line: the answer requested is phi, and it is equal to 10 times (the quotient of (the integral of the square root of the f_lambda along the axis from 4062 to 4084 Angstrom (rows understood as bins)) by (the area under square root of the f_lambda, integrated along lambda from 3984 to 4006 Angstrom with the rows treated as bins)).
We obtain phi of 10.0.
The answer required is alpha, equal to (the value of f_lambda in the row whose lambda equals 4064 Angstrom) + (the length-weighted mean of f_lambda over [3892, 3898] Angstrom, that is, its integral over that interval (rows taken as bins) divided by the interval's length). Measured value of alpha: 36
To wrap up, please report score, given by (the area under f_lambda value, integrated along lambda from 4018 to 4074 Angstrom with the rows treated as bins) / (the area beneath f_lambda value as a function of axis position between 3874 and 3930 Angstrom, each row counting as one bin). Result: 1.27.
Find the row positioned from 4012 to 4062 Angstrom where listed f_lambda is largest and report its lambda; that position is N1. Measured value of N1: 4028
